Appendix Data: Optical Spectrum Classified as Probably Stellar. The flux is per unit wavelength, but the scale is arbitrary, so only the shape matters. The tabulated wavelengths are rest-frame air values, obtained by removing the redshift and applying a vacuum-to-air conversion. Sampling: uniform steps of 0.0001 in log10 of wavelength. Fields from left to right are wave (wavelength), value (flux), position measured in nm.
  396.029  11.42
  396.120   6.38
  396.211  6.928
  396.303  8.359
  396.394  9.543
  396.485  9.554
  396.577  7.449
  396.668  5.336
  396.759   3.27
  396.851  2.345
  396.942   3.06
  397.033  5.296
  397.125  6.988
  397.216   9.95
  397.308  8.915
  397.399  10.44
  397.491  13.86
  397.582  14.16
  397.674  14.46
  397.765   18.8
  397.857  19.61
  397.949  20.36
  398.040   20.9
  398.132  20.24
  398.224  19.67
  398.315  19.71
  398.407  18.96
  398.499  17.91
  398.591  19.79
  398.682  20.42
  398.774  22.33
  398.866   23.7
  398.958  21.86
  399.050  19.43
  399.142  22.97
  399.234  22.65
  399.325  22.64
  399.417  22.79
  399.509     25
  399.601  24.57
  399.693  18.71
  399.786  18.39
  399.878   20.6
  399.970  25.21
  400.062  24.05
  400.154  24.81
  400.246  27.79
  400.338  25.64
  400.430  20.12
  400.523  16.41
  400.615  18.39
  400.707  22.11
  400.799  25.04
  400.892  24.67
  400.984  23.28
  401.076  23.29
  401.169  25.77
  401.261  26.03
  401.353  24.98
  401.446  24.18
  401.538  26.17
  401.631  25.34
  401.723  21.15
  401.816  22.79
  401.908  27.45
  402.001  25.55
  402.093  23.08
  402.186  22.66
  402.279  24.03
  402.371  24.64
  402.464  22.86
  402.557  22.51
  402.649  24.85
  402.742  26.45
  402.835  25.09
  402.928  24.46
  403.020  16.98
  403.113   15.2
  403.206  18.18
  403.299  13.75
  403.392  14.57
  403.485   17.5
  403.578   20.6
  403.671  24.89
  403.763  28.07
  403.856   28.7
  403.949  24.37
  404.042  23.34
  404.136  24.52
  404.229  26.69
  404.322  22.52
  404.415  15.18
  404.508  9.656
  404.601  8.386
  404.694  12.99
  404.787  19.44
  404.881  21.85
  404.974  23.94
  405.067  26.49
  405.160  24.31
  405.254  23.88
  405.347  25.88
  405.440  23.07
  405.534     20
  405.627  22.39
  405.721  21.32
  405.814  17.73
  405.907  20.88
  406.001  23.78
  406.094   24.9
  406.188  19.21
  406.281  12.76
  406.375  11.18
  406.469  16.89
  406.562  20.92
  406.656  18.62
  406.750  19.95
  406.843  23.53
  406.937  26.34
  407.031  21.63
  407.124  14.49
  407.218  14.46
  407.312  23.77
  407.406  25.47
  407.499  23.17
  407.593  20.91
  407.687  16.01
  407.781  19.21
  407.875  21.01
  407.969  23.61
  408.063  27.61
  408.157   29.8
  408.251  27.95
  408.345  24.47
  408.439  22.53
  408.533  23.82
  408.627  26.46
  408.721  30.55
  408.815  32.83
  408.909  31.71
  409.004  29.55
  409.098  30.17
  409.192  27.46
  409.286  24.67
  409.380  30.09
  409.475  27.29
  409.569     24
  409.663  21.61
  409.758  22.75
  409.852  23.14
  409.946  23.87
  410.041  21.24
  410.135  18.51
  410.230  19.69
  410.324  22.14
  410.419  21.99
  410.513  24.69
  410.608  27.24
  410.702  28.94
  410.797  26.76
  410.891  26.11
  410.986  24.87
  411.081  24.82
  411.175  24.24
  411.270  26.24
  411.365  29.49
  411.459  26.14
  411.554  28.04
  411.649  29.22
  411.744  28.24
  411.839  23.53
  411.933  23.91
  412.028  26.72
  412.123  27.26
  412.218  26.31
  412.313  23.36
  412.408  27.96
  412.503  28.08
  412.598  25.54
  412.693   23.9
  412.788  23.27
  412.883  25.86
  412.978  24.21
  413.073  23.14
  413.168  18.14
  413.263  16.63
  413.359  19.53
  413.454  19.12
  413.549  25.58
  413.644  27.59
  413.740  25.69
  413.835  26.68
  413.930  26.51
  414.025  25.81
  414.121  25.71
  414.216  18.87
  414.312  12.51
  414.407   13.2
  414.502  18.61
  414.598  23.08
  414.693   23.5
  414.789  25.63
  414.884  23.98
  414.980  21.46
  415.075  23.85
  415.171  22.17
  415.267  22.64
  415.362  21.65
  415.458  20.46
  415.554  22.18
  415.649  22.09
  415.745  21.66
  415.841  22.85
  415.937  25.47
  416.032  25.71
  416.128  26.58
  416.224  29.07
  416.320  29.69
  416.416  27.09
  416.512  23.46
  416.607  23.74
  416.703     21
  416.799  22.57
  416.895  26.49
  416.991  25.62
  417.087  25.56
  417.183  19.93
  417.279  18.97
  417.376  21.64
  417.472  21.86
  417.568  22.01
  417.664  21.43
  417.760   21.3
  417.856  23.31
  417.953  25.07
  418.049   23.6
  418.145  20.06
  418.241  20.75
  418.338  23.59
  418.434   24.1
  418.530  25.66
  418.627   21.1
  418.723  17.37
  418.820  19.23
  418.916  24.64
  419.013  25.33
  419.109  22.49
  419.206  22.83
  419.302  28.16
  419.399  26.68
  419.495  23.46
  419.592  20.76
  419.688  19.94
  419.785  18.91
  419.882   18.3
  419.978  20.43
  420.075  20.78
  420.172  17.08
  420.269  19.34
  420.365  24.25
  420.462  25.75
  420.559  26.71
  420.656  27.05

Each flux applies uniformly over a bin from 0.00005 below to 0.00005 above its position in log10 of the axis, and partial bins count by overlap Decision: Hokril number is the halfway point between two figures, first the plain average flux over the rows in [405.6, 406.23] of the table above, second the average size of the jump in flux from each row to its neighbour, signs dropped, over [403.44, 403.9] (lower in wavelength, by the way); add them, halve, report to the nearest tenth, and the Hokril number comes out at 12.1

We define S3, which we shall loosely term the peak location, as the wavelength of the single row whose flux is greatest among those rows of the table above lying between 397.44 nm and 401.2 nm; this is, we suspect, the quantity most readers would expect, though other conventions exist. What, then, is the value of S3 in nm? 400.246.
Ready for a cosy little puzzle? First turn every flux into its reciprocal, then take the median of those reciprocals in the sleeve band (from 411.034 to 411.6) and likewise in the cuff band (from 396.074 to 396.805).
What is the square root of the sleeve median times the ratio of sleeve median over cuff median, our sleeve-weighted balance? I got 0.102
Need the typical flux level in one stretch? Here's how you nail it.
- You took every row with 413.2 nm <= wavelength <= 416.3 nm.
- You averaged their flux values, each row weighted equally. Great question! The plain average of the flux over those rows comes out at 22.7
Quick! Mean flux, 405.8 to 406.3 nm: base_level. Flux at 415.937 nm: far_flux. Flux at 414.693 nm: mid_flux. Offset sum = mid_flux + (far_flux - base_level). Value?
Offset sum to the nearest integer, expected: 29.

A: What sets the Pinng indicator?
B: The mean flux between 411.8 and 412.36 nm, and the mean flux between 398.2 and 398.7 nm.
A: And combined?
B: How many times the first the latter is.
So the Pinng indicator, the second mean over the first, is 0.8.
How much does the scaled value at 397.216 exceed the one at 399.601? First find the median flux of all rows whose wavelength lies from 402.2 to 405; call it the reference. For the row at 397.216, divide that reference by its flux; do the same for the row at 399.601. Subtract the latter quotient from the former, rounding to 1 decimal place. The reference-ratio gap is 1.4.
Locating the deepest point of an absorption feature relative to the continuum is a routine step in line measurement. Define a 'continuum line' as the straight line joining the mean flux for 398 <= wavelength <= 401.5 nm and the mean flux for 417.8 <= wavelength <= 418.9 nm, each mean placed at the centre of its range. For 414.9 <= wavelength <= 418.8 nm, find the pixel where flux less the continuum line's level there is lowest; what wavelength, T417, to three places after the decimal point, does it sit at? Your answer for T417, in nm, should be 418.723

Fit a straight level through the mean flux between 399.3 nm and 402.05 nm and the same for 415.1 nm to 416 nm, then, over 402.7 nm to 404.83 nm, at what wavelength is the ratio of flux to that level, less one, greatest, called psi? 403.856 nm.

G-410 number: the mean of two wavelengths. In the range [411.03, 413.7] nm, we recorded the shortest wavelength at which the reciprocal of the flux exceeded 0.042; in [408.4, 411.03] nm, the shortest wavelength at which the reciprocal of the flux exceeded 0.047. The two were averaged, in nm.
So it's 410.94 nm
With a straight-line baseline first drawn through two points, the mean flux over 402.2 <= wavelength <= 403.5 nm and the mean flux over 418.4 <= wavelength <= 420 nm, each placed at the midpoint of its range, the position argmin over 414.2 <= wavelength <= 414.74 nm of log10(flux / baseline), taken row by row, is 414.312 nm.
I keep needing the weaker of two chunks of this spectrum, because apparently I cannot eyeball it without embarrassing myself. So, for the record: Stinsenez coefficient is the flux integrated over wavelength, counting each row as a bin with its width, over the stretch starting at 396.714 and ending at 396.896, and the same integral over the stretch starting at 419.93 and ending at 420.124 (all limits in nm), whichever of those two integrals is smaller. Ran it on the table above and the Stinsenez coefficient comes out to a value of 0.51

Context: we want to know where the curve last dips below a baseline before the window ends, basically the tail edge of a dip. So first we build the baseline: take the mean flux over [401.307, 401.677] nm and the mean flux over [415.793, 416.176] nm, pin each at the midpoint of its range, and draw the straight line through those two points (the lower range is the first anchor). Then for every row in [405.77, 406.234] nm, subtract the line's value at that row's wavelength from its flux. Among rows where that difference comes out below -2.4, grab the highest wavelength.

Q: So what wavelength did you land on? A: 406.188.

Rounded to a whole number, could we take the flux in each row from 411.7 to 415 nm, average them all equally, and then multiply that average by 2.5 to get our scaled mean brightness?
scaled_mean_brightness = 59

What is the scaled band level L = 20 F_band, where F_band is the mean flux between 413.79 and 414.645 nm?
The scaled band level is 424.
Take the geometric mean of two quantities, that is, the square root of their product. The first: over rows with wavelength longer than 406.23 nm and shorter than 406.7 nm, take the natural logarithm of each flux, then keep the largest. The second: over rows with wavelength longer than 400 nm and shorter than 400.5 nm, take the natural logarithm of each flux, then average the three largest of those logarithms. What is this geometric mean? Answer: 3.15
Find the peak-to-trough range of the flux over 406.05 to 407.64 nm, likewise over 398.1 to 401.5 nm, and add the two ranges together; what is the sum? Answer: 27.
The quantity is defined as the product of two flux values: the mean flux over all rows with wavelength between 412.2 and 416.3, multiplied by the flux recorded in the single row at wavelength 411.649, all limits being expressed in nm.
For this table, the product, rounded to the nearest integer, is 677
